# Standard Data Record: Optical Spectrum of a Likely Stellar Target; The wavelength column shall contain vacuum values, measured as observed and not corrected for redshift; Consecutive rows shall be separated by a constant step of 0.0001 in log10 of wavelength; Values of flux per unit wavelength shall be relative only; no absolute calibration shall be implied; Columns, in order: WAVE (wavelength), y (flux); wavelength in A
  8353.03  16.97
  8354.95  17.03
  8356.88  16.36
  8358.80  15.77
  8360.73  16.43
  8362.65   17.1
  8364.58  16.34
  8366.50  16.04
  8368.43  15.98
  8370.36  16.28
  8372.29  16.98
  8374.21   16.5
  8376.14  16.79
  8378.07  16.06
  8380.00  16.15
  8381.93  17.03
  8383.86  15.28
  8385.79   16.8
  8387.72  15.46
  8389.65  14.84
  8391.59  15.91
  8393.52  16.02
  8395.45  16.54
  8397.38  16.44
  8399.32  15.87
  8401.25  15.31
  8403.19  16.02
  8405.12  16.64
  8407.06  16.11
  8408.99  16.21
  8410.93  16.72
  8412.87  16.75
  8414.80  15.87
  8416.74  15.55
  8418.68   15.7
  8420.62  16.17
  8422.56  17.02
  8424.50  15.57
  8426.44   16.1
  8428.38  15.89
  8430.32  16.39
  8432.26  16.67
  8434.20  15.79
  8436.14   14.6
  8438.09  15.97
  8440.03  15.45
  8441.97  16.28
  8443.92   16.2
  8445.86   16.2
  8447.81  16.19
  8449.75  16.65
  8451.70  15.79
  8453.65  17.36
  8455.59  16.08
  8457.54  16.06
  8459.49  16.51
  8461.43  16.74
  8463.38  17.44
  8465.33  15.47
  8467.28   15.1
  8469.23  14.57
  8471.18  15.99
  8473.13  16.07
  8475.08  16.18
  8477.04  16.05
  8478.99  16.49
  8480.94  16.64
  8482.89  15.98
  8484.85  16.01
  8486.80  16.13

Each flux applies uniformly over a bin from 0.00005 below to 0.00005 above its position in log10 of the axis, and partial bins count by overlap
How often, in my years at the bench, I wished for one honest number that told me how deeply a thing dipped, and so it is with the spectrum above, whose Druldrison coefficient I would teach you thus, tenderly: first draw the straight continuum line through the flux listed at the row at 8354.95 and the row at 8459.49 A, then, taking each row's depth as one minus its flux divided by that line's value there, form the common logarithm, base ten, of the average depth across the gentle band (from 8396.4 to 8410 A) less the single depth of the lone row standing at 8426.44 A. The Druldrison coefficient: -2.13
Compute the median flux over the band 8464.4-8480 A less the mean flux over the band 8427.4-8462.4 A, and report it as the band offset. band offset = -0.14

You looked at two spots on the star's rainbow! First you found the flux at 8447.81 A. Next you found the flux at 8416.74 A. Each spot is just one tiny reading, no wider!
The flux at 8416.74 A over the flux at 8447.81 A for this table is 0.96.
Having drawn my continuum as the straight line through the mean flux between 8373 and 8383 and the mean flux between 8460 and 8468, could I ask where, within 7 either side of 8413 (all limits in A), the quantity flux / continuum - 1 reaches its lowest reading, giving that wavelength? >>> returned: 8416.74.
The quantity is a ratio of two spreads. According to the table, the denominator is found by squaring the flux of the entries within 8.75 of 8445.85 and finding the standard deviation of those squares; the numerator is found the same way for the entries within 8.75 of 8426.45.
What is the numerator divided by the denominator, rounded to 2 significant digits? 0.88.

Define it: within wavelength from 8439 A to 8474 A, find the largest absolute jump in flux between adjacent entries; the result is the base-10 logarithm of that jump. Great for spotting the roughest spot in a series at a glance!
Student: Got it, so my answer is 0.29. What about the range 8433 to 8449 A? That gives 0.14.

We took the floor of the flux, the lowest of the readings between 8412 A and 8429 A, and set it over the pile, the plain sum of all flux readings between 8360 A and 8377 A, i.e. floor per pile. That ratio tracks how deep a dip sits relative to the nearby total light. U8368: 0.105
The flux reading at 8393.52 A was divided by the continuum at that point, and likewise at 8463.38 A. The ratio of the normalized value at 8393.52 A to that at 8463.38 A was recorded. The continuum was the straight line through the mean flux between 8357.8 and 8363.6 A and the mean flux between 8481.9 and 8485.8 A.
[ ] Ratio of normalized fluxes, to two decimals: 0.90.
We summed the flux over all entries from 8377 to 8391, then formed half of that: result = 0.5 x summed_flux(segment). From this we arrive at 55.8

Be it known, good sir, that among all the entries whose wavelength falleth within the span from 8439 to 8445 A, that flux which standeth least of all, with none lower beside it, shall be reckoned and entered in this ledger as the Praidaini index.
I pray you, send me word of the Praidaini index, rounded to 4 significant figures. 15.45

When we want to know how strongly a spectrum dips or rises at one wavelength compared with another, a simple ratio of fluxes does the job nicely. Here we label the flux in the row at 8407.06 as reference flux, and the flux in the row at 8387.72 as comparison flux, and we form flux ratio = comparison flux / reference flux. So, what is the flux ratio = 0.96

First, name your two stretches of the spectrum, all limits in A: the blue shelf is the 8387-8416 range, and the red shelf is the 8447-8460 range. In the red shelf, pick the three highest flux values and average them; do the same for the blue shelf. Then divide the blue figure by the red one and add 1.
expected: 1.99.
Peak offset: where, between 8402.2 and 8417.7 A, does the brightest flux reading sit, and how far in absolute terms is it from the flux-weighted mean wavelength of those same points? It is 2.9 A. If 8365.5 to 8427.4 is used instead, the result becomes 14.4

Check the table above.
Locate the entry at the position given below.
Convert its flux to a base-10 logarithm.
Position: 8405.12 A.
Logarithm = 1.221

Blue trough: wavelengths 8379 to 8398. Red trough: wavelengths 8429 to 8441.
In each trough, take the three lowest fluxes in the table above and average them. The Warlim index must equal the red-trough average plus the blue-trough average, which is 30.5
